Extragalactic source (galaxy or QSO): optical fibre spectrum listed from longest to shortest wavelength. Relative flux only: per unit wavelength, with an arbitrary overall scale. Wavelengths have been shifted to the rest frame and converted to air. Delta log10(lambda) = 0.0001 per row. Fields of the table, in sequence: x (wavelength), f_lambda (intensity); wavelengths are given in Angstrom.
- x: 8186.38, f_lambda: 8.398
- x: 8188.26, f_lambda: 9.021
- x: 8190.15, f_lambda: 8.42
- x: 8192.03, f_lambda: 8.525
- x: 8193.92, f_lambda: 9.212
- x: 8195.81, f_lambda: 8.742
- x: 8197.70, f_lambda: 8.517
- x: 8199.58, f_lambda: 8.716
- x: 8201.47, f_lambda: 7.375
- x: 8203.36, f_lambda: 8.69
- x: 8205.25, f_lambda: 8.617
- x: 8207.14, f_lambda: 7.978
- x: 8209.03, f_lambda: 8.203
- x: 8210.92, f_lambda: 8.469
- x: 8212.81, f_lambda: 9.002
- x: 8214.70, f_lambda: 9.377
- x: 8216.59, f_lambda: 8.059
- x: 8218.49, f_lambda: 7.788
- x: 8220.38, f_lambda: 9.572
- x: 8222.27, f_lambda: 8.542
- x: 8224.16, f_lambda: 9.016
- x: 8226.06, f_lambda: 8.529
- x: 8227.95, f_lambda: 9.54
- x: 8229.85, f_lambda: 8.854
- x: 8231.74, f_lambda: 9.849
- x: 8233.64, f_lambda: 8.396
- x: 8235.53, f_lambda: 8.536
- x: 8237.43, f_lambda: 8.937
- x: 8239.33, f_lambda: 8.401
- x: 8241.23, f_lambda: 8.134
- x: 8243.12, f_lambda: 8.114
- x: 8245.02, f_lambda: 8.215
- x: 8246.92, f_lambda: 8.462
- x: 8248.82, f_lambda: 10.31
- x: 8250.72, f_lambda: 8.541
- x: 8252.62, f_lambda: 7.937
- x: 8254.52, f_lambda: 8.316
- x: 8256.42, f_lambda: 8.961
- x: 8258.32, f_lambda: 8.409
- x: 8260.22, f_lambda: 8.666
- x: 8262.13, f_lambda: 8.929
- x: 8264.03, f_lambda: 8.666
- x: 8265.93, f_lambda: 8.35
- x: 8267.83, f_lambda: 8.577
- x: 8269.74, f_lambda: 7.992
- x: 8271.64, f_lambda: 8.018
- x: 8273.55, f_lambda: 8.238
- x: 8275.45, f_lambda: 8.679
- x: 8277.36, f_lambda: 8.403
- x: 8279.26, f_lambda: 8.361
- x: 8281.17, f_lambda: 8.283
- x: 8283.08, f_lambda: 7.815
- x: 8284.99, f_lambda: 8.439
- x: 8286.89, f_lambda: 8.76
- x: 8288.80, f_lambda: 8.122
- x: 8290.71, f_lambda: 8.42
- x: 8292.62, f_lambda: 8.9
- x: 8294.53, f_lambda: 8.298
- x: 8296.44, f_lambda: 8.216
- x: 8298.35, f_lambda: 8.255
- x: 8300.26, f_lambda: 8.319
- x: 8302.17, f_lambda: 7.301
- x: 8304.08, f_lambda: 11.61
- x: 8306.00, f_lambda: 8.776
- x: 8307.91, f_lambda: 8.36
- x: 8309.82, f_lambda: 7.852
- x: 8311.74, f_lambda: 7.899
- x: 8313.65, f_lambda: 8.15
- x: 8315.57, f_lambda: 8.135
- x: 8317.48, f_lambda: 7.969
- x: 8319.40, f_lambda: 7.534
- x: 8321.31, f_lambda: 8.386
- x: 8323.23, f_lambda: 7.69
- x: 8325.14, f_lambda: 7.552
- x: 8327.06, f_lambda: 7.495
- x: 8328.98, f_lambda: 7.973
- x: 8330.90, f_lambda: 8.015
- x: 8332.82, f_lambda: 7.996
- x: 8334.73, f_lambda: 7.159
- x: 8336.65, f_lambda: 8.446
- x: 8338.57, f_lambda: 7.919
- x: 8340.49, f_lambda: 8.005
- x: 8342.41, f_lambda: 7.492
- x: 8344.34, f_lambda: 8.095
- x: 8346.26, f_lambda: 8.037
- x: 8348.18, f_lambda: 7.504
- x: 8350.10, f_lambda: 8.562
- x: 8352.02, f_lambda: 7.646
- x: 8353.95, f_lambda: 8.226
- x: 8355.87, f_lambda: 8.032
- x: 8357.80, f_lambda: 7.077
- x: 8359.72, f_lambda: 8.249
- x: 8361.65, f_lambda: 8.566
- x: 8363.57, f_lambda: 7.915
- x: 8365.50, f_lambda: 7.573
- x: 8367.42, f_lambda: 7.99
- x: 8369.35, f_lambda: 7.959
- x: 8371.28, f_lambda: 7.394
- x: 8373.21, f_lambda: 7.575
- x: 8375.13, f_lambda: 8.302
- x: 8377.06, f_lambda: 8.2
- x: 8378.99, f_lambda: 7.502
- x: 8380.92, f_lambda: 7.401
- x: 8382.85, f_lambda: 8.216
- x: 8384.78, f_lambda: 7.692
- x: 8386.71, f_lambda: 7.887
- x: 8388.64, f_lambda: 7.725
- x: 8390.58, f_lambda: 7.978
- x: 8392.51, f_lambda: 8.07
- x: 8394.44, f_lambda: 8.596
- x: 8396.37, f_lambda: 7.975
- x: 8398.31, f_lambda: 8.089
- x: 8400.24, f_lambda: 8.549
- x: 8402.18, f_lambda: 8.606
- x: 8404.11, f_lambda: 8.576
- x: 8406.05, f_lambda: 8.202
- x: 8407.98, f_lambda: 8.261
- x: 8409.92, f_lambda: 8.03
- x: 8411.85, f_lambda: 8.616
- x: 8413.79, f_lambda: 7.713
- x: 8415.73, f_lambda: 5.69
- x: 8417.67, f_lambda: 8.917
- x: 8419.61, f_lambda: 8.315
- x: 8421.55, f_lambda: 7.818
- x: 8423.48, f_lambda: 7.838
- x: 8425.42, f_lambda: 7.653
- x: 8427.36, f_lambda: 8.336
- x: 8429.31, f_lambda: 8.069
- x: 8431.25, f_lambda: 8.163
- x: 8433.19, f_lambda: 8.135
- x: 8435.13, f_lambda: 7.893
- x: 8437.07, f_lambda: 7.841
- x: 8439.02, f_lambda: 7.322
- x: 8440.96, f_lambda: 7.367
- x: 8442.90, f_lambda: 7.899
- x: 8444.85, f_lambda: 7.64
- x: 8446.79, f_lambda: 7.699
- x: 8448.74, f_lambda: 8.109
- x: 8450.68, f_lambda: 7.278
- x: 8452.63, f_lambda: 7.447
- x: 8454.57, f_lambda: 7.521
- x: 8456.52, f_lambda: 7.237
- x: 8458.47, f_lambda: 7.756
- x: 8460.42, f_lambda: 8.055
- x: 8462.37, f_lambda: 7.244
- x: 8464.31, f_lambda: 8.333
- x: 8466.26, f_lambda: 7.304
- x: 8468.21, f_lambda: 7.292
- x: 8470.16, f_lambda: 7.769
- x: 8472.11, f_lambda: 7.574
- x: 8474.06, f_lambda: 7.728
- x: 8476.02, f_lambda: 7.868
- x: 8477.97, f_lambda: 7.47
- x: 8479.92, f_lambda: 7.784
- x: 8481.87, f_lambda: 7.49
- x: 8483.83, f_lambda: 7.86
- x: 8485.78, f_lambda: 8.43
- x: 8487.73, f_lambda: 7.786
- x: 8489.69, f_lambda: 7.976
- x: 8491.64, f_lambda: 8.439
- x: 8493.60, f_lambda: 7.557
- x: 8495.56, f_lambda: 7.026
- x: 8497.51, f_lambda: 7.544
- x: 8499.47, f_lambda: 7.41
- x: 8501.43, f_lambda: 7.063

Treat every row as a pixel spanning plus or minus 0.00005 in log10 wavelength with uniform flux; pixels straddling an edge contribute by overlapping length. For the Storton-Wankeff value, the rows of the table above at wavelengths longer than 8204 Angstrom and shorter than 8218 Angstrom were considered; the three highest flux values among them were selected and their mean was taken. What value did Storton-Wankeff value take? 9.00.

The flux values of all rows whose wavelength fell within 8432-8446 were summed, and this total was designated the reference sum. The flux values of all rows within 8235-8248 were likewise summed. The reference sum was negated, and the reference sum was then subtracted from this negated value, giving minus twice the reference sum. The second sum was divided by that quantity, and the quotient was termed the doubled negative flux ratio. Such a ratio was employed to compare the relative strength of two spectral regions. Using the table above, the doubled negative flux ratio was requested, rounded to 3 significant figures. -0.543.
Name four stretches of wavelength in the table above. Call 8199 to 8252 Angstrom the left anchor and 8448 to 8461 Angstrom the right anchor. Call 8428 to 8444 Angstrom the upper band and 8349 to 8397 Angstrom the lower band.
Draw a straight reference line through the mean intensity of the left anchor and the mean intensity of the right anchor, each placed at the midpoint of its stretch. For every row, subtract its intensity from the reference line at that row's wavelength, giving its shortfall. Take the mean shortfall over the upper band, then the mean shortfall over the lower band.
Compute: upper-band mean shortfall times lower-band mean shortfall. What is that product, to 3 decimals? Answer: -0.007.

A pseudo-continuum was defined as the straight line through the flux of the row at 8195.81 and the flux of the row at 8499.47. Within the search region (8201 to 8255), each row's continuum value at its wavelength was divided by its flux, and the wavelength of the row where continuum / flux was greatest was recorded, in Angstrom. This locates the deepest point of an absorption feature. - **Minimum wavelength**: 8201.47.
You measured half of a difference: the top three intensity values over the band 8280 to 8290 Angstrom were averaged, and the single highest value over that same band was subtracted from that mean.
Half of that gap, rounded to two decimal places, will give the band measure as -0.13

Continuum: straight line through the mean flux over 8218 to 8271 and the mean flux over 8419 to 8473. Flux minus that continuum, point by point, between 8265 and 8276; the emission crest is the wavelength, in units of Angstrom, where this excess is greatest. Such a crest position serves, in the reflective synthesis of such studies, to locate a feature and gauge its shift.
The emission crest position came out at 8275.45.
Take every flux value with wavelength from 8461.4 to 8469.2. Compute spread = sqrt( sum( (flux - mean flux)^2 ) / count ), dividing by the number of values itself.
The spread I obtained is 0.46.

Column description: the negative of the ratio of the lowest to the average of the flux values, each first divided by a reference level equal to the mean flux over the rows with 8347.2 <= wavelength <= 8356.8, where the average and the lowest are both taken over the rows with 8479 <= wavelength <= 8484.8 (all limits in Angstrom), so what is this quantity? -0.97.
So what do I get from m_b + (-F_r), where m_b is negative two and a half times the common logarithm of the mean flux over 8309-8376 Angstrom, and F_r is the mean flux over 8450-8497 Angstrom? -9.9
